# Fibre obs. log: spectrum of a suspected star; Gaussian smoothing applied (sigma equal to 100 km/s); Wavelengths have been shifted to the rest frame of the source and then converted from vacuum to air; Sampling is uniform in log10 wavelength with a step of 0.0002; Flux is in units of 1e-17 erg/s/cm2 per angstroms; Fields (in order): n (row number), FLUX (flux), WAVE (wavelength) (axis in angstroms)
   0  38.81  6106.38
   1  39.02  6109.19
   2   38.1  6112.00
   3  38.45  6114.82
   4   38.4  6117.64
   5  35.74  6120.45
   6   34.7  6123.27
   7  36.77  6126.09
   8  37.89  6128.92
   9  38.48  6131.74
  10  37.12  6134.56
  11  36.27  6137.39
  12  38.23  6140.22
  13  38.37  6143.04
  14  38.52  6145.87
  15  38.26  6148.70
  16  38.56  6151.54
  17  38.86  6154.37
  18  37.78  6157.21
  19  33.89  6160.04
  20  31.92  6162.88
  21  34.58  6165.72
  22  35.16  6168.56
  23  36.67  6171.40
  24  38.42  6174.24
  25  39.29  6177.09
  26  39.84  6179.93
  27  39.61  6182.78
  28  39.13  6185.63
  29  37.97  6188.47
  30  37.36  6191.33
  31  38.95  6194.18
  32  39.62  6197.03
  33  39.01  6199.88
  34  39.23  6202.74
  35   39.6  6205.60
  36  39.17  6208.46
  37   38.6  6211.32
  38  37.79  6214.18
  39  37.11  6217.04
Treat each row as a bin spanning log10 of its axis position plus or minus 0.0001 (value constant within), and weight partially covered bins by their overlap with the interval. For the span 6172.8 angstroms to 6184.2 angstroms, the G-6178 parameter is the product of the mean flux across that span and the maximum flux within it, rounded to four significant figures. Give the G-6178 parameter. 1565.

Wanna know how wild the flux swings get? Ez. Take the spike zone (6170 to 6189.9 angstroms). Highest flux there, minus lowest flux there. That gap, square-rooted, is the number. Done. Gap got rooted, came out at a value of 1.8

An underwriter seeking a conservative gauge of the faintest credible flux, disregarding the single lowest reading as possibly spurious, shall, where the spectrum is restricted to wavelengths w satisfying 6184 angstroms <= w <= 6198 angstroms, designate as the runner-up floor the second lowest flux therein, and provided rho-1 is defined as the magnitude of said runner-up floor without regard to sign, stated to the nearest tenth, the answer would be 38.0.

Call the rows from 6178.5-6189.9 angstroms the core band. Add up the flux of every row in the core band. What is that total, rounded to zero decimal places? 157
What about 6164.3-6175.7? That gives 145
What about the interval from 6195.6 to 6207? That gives 157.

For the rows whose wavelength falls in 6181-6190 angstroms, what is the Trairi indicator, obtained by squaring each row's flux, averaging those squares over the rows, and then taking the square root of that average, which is 38.9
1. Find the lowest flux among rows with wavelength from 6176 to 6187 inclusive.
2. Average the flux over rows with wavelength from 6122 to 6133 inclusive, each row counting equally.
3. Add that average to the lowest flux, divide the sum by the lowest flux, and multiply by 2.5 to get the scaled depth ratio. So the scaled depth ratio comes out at 4.86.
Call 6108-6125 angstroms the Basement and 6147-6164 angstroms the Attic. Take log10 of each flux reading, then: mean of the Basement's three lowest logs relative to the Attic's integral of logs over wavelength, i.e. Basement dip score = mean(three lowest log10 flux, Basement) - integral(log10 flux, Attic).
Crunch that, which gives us -25.0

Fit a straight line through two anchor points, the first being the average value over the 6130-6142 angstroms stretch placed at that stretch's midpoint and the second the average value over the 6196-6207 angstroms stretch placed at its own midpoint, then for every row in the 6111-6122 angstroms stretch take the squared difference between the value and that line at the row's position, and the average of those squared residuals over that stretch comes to 1.9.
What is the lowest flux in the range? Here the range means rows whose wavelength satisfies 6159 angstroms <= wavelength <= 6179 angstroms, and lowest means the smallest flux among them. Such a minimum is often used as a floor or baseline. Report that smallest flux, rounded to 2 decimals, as 31.92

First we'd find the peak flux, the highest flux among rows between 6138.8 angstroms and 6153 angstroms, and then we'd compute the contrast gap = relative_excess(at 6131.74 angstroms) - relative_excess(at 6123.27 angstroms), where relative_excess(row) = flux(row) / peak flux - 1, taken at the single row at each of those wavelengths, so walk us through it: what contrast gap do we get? 0.10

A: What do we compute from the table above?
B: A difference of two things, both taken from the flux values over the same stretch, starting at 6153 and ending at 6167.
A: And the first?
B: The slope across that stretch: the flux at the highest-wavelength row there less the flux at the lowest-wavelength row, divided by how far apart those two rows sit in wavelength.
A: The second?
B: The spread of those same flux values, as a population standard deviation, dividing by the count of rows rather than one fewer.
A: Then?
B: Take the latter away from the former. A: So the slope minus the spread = -2.9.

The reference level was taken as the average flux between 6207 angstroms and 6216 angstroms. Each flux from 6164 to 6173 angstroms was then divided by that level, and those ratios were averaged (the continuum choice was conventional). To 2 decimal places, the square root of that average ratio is 0.96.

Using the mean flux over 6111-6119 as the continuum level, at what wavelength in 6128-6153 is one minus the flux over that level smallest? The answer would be 6151.54 angstroms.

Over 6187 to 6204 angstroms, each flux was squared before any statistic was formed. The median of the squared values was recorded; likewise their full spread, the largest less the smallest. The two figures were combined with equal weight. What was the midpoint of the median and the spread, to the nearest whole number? 847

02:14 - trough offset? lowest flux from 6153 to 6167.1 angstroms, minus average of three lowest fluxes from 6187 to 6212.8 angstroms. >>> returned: -6.1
